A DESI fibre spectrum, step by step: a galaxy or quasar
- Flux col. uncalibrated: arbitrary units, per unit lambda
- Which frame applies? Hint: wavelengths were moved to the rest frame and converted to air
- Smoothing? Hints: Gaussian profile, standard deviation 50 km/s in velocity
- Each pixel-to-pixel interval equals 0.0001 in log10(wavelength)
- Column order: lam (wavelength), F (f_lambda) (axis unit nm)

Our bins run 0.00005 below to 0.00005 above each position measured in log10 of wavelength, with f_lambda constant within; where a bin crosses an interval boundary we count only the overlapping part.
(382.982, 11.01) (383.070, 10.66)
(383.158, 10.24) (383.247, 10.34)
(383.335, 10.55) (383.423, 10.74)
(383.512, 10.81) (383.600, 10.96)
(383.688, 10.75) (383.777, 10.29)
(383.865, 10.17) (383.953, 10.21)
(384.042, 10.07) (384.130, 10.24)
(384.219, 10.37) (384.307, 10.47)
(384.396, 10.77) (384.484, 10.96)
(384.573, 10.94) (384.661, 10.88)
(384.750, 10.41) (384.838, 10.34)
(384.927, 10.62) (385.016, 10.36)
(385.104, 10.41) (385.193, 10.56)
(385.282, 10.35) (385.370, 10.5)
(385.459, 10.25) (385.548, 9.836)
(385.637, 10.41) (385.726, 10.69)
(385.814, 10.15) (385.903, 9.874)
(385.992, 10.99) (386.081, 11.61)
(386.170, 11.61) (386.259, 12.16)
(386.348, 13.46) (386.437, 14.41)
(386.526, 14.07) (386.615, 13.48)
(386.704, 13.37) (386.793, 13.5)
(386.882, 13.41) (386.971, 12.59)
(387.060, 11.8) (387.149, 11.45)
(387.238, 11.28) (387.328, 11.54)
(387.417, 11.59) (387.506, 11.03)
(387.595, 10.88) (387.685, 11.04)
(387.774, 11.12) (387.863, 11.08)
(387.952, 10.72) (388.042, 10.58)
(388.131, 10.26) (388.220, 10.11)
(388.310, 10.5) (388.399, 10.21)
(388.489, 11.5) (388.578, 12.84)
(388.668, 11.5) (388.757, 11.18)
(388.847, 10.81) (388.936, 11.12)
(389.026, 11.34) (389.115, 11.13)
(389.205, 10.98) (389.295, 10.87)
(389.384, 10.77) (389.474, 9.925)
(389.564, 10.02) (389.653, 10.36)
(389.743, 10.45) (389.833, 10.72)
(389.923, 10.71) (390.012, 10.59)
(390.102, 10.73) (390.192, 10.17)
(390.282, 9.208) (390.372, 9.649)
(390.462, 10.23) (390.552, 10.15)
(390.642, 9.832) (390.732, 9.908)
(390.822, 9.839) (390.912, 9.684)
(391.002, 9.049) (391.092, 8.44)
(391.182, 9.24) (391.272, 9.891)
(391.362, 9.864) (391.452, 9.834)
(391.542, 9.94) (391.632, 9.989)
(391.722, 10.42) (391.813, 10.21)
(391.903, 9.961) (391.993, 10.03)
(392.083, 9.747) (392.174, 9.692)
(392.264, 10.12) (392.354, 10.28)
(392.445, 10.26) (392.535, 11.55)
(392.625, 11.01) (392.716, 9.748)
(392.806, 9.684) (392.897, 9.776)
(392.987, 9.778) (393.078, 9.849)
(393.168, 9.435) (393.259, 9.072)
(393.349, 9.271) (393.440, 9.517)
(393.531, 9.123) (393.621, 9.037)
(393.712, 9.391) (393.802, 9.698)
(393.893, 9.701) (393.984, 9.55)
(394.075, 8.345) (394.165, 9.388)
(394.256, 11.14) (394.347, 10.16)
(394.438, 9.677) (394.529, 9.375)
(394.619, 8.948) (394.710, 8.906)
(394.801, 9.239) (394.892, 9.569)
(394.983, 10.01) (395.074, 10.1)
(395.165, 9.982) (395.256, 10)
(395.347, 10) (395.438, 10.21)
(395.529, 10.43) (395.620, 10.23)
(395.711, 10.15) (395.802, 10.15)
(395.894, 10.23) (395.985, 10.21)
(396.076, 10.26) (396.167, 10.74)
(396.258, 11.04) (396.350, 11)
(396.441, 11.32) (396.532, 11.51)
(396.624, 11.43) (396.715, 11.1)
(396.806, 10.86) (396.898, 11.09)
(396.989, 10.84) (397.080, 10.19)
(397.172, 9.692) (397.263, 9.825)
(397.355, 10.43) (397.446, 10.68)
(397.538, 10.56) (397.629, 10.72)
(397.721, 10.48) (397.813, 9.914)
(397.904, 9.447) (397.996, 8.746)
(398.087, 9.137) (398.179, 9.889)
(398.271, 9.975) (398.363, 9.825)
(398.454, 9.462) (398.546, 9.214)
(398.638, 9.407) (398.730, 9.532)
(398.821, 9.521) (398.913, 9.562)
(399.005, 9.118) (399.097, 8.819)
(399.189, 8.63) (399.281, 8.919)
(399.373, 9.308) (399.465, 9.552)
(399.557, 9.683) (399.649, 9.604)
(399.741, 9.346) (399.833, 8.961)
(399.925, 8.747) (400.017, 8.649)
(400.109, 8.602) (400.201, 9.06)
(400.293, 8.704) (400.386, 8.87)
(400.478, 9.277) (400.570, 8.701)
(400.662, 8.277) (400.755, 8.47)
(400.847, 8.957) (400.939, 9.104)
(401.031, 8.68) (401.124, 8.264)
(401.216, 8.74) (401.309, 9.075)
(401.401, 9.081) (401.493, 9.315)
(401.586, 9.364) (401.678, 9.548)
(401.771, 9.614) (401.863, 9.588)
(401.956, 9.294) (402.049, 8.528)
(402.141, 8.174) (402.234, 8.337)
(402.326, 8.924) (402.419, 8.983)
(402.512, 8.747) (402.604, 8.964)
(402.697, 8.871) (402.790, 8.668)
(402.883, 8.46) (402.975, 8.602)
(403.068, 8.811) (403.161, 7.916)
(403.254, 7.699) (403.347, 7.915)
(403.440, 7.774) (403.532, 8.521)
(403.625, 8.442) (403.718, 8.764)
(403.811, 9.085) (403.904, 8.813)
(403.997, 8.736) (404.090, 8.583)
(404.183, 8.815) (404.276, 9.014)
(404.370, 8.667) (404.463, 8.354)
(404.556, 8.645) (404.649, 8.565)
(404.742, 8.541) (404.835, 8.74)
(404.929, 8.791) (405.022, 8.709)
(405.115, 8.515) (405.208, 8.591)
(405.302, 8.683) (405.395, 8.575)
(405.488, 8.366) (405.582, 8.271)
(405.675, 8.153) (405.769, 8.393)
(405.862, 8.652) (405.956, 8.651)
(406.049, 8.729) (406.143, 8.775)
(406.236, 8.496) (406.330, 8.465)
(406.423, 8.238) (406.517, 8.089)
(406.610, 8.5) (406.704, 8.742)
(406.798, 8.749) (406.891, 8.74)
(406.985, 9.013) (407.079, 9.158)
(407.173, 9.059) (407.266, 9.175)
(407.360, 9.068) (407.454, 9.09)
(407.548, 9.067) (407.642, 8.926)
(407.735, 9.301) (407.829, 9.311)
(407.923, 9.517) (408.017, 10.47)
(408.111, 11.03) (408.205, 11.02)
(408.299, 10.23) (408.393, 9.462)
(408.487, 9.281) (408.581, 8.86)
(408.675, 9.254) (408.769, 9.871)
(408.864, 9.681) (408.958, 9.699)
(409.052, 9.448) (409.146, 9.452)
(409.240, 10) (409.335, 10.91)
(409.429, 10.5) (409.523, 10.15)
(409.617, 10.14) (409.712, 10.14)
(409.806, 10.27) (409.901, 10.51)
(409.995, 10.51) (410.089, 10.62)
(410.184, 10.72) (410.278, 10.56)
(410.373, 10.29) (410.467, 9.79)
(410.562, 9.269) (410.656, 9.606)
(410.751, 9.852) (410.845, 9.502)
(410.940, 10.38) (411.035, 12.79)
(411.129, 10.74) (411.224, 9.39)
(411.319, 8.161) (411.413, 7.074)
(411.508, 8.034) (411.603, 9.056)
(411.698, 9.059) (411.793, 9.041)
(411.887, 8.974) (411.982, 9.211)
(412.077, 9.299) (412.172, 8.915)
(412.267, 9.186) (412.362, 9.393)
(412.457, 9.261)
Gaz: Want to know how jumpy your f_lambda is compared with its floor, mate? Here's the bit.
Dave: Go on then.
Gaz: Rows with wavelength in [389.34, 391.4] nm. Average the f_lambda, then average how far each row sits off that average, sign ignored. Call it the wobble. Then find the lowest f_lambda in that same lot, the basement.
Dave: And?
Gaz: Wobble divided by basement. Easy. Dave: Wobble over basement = 0.053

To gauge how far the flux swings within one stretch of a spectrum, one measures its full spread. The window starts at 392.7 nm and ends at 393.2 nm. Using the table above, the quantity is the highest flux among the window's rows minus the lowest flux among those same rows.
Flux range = 0.4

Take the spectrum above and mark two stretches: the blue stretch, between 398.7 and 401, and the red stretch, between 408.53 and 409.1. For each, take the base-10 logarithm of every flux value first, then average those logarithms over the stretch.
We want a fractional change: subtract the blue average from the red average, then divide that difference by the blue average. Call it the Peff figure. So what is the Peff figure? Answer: 0.02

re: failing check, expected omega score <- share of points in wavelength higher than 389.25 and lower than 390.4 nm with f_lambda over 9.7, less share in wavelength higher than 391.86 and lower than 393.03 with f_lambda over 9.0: -0.15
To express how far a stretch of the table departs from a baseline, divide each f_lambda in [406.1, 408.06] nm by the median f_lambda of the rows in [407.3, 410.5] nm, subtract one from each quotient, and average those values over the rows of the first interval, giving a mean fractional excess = -0.10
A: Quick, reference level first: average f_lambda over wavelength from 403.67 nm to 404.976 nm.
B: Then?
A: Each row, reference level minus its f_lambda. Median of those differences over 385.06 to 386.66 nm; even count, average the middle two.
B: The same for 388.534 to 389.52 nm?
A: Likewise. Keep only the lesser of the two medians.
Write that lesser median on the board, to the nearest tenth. -2.4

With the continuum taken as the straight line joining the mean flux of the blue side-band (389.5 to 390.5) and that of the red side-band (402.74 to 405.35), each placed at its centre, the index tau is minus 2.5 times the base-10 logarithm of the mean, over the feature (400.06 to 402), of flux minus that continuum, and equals 3.0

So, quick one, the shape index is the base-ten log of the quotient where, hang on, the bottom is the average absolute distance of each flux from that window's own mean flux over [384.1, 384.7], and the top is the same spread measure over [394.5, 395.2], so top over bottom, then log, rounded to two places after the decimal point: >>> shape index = 0.19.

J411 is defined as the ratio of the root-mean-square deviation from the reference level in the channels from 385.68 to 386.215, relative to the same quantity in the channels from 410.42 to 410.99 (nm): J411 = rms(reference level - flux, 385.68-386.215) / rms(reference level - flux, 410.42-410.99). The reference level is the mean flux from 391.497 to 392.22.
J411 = 2.4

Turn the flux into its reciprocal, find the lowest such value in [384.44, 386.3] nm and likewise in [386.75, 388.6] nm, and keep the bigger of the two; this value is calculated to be 0.082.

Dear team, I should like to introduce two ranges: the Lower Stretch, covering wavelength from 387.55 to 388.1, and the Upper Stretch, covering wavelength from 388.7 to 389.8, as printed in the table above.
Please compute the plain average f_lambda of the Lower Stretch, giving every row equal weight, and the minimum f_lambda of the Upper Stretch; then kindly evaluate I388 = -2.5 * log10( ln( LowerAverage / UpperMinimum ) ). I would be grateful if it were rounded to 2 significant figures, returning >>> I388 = 2.6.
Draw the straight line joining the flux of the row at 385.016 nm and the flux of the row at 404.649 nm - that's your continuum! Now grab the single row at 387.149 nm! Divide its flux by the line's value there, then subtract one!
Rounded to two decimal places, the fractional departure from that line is 0.13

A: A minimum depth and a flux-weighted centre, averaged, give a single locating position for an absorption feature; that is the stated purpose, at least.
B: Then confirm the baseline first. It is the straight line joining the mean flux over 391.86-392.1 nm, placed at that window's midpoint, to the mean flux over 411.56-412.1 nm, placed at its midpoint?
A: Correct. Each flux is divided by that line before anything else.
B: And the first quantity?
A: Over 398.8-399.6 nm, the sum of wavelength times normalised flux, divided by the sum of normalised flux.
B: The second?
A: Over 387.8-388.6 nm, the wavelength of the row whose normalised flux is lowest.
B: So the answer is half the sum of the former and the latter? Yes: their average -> 393.71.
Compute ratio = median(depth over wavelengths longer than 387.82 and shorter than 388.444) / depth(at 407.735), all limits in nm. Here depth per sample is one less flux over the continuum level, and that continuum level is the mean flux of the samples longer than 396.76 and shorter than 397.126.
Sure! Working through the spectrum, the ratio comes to 0.2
